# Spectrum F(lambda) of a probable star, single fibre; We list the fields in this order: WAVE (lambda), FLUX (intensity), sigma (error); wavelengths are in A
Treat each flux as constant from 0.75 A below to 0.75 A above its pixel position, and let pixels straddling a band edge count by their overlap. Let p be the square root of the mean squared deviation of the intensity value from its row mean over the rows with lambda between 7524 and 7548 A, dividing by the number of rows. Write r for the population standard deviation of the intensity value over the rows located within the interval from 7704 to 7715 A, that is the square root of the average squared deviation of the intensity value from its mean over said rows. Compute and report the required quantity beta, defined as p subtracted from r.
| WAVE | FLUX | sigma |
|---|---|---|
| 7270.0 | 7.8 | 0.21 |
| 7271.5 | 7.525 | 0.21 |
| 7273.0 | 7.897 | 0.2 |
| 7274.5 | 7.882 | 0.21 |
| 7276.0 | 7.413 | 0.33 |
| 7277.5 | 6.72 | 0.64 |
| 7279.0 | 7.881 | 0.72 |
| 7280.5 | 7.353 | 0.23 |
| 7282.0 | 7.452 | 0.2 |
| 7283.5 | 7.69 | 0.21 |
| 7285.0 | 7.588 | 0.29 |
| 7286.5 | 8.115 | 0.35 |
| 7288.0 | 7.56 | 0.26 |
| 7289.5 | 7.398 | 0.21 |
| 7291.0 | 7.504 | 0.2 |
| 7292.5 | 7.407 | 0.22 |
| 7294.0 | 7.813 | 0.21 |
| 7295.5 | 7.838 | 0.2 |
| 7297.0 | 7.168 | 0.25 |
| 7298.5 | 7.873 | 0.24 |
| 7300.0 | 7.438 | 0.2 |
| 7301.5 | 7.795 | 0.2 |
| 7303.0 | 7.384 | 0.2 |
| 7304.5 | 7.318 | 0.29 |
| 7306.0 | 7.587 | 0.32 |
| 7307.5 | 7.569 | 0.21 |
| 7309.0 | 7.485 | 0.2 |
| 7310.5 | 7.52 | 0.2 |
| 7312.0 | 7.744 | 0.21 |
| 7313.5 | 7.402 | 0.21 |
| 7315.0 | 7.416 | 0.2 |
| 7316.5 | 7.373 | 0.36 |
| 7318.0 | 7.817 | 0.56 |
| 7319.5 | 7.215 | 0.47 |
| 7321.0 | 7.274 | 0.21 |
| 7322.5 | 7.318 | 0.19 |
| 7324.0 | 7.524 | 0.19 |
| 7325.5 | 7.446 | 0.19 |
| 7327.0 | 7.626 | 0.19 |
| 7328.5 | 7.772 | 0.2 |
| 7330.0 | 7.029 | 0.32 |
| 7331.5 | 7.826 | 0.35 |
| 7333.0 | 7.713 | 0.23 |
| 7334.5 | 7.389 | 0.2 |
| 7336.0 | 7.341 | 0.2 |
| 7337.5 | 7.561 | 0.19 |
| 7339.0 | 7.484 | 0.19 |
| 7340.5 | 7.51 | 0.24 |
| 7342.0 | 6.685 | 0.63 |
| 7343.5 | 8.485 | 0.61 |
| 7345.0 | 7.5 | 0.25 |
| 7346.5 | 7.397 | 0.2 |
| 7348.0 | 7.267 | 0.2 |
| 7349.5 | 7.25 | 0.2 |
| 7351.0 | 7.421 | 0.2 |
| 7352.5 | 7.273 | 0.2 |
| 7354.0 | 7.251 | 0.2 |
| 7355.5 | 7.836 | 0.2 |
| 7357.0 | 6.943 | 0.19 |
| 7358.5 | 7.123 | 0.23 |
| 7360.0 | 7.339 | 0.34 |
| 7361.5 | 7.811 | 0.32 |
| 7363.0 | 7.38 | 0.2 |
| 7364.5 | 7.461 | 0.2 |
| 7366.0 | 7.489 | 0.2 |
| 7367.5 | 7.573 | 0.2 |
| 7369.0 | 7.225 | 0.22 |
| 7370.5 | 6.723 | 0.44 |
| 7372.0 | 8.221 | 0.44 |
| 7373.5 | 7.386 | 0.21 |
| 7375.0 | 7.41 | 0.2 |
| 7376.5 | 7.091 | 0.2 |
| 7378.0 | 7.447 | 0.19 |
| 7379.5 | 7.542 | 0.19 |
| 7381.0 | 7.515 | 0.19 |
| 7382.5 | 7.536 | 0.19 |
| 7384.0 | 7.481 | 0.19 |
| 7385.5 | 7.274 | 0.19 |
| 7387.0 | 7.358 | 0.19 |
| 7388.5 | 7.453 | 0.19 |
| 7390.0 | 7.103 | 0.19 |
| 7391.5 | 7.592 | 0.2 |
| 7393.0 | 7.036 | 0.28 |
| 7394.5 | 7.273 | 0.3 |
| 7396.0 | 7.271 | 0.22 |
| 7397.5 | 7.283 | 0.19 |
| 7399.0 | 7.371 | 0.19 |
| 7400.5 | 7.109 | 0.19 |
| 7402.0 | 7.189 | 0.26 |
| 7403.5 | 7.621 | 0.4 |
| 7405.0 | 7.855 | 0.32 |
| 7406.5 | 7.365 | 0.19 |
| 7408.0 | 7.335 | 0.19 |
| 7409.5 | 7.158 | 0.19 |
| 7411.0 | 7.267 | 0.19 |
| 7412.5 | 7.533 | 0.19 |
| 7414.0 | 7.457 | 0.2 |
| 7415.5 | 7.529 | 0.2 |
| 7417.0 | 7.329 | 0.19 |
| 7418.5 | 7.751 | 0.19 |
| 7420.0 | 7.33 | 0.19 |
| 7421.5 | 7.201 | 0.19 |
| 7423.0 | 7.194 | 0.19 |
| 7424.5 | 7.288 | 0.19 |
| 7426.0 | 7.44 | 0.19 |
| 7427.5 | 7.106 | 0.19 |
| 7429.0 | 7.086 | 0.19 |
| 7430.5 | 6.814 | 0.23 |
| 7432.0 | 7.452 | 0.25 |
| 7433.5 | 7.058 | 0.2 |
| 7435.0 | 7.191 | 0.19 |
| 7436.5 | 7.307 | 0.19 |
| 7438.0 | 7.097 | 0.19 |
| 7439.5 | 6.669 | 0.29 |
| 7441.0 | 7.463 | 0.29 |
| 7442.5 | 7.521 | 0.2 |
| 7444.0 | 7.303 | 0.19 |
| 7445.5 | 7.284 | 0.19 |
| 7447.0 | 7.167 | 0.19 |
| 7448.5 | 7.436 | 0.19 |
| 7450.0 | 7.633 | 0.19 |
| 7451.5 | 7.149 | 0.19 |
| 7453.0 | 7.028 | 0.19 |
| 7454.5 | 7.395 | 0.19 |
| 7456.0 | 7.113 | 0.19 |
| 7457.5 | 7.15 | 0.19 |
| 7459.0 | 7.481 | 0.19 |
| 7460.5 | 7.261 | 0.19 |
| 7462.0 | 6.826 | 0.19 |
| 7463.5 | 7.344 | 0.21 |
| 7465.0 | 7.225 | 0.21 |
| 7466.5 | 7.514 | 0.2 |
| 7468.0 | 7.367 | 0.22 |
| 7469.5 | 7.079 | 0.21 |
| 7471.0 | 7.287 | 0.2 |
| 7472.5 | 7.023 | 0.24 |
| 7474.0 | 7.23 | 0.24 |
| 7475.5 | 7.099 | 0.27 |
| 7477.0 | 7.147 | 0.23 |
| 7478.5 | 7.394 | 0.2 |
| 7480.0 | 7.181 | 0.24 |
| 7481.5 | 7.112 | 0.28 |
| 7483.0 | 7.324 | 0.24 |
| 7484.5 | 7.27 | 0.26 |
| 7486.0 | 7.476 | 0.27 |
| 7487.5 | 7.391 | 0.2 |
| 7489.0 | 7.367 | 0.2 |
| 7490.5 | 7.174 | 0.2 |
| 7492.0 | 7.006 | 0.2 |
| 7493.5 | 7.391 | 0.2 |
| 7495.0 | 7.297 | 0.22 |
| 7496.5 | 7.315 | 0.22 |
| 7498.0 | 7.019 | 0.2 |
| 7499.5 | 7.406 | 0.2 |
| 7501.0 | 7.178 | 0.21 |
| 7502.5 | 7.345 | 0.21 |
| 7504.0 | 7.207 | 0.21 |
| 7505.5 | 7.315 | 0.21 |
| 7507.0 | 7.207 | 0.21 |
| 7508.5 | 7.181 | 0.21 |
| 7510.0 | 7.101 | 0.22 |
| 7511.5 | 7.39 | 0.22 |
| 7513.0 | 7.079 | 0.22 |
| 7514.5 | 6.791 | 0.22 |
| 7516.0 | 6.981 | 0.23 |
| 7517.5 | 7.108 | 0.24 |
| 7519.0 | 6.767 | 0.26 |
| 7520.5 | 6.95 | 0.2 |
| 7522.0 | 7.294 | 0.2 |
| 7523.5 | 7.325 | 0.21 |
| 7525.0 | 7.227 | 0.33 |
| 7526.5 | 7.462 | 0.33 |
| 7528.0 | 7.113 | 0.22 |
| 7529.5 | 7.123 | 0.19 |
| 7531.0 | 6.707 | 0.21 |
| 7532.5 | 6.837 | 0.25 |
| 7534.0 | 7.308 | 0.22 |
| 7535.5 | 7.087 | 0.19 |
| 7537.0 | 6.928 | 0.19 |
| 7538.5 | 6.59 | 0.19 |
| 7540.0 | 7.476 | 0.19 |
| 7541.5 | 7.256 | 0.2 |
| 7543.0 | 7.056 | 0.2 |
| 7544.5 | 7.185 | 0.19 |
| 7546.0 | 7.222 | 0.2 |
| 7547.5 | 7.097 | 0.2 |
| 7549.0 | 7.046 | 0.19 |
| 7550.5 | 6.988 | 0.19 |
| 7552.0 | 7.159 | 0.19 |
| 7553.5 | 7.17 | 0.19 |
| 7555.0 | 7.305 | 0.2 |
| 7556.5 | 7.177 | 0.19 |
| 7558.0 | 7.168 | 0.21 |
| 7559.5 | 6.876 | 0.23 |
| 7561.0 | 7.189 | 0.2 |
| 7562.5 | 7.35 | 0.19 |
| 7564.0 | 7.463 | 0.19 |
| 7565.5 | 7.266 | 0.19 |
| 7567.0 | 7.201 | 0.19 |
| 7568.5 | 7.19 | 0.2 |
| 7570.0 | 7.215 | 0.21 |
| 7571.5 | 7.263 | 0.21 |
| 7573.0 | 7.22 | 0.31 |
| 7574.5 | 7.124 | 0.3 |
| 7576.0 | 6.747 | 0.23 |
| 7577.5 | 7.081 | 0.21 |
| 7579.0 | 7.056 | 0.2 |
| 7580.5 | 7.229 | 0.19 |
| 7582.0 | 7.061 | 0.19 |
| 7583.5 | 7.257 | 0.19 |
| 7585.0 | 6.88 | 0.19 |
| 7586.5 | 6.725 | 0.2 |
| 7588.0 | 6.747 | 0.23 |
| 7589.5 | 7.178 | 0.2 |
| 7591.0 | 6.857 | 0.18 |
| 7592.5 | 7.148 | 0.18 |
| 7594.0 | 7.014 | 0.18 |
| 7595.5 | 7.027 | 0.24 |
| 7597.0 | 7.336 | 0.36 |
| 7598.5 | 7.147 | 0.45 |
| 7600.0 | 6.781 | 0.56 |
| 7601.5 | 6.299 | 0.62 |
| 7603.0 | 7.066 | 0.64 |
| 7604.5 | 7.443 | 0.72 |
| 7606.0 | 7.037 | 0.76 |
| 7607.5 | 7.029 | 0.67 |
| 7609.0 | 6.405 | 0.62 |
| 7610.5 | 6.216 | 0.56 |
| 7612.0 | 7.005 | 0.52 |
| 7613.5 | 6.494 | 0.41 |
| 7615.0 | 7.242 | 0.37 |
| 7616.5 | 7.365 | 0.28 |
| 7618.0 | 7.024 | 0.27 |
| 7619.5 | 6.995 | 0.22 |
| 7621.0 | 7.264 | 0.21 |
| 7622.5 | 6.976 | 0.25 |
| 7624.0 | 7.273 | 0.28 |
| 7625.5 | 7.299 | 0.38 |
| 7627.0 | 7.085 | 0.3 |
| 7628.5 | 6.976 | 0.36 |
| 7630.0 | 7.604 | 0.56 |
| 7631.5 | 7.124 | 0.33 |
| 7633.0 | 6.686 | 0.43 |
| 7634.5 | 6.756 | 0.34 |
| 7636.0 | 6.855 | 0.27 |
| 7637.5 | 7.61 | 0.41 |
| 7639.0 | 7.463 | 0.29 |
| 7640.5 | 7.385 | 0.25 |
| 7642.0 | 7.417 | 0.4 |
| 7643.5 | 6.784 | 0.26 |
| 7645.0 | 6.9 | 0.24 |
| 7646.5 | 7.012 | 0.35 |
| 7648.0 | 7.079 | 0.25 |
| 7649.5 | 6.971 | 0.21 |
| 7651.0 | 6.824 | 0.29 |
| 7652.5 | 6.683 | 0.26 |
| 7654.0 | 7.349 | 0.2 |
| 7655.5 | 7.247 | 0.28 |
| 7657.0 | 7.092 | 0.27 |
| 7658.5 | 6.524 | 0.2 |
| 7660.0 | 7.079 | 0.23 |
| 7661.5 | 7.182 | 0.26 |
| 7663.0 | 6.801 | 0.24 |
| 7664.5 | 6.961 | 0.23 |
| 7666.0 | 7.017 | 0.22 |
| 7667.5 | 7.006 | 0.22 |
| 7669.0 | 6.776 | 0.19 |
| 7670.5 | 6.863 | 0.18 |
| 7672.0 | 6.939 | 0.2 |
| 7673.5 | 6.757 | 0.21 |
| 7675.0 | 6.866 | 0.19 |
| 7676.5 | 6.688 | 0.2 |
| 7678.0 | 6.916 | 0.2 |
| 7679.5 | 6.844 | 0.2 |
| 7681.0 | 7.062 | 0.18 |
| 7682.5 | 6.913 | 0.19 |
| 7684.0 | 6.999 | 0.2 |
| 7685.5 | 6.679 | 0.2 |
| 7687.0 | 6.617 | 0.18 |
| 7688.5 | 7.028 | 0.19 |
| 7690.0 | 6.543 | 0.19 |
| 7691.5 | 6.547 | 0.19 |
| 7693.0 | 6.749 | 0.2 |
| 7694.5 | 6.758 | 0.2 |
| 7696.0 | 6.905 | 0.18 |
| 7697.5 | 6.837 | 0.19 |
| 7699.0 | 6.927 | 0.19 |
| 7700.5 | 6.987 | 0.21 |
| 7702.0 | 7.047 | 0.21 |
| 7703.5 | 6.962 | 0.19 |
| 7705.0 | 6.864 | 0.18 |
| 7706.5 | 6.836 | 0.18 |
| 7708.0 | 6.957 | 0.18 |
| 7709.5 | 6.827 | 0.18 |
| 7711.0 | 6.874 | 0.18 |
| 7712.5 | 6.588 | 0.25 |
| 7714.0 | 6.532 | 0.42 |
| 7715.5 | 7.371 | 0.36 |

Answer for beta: -0.09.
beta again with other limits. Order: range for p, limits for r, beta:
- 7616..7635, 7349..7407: 0.03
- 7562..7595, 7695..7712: -0.13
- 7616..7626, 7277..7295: 0.18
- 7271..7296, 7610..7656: 0.00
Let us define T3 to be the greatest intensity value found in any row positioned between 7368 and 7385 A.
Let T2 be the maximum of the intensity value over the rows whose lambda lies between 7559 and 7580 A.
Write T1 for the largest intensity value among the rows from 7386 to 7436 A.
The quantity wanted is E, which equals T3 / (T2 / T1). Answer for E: 8.7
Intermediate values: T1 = 7.855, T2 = 7.463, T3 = 8.221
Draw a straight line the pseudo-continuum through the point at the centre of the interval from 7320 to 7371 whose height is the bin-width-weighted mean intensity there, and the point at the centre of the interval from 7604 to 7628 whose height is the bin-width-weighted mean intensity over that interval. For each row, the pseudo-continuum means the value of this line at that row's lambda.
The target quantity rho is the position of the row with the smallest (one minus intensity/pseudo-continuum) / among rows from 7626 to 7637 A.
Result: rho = 7630.0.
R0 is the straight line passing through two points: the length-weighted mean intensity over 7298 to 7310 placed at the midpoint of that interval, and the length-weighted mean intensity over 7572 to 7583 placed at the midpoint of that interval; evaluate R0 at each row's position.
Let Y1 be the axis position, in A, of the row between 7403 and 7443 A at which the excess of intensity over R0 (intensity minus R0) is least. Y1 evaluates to 7439.5 A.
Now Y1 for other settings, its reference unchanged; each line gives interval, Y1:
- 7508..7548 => 7538.5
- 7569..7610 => 7601.5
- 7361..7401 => 7370.5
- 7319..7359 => 7342.0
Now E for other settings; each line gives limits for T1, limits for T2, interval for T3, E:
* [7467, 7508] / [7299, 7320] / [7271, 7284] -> 7.6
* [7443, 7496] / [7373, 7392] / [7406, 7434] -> 7.8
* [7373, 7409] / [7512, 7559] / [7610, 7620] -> 7.7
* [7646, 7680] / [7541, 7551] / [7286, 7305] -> 8.2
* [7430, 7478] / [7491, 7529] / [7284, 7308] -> 8.3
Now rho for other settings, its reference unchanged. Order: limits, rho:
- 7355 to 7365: 7355.5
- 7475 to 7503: 7486.0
